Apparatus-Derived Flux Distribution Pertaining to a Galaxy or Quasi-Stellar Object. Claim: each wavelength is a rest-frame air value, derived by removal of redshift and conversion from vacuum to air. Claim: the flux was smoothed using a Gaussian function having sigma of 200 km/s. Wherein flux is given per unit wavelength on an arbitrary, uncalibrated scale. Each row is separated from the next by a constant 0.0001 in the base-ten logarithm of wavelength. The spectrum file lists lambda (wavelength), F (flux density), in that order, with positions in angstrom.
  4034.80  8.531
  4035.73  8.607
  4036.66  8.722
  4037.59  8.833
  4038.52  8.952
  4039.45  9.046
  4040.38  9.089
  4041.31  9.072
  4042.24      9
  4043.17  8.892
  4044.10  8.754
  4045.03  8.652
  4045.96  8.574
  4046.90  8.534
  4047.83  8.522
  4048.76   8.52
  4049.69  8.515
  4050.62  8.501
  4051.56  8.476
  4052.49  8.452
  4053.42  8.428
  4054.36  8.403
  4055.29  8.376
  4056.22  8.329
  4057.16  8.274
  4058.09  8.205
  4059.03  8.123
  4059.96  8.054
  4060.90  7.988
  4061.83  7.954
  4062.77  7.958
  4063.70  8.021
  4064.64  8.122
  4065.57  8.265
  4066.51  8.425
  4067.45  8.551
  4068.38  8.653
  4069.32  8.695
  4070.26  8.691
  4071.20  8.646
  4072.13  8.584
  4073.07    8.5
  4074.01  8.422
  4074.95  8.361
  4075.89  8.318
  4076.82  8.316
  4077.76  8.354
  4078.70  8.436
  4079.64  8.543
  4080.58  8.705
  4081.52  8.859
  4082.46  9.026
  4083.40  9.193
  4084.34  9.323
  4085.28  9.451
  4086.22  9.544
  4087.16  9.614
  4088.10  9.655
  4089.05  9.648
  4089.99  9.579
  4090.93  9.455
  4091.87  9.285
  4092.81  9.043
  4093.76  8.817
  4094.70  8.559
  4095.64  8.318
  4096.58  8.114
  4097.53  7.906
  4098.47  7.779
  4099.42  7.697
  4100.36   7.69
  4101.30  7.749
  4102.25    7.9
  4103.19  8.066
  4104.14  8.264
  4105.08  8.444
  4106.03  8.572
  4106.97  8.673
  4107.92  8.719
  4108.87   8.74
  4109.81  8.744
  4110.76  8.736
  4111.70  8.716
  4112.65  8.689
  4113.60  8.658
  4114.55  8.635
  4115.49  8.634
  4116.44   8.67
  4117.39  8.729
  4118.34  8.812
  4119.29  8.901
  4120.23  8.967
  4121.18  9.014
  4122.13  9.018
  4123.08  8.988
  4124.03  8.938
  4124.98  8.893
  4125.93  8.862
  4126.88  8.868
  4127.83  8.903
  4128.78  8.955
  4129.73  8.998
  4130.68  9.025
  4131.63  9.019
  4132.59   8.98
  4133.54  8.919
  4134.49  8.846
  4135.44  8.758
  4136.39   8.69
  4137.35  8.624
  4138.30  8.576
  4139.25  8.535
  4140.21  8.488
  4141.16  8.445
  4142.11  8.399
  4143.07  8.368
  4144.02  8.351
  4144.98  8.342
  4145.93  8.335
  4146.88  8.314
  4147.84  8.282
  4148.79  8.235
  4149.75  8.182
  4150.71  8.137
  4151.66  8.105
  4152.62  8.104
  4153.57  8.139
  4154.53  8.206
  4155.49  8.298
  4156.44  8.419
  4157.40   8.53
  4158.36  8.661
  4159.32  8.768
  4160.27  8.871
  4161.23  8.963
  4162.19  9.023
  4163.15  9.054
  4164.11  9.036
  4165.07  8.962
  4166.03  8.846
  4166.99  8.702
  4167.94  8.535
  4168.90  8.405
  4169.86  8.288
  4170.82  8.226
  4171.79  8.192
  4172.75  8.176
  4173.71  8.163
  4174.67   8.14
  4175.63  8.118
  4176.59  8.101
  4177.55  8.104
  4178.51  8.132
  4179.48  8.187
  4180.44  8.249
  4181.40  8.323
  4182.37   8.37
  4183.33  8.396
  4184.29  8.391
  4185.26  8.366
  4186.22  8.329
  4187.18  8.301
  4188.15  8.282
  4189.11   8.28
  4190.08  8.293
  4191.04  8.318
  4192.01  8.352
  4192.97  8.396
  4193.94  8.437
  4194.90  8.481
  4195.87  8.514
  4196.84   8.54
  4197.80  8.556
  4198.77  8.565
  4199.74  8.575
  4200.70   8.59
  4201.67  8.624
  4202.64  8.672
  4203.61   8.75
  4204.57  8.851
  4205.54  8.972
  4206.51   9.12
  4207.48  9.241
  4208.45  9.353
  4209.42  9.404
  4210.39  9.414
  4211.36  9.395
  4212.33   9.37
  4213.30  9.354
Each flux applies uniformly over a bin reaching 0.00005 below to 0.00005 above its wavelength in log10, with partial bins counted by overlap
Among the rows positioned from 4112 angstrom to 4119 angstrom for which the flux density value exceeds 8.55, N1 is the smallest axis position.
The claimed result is 4112.65 angstrom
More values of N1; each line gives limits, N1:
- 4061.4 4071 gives 4067.45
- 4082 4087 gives 4082.46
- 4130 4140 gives 4130.68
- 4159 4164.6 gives 4159.32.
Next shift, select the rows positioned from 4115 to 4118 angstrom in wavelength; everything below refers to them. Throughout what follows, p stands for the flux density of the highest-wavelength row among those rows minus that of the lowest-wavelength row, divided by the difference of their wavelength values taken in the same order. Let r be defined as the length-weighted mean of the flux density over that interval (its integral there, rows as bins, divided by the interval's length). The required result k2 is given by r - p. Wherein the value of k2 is 8.64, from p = 0.05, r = 8.7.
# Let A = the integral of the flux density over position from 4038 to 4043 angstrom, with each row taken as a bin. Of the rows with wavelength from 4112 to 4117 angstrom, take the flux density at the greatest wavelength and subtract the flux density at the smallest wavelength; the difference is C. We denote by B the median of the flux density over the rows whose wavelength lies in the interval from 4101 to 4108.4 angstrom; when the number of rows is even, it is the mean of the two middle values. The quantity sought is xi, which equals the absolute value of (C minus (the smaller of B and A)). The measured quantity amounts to 8.37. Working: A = 45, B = 8.4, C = -0.02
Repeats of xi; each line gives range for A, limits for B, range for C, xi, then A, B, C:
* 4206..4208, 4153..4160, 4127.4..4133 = 8.34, 18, 8.4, 0.08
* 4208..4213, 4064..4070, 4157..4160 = 8.25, 47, 8.5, 0.24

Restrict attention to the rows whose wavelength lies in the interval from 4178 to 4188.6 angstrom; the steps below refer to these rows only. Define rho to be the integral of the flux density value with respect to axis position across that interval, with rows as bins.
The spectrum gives 88.0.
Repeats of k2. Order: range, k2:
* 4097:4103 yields 7.80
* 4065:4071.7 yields 8.49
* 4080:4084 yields 8.77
